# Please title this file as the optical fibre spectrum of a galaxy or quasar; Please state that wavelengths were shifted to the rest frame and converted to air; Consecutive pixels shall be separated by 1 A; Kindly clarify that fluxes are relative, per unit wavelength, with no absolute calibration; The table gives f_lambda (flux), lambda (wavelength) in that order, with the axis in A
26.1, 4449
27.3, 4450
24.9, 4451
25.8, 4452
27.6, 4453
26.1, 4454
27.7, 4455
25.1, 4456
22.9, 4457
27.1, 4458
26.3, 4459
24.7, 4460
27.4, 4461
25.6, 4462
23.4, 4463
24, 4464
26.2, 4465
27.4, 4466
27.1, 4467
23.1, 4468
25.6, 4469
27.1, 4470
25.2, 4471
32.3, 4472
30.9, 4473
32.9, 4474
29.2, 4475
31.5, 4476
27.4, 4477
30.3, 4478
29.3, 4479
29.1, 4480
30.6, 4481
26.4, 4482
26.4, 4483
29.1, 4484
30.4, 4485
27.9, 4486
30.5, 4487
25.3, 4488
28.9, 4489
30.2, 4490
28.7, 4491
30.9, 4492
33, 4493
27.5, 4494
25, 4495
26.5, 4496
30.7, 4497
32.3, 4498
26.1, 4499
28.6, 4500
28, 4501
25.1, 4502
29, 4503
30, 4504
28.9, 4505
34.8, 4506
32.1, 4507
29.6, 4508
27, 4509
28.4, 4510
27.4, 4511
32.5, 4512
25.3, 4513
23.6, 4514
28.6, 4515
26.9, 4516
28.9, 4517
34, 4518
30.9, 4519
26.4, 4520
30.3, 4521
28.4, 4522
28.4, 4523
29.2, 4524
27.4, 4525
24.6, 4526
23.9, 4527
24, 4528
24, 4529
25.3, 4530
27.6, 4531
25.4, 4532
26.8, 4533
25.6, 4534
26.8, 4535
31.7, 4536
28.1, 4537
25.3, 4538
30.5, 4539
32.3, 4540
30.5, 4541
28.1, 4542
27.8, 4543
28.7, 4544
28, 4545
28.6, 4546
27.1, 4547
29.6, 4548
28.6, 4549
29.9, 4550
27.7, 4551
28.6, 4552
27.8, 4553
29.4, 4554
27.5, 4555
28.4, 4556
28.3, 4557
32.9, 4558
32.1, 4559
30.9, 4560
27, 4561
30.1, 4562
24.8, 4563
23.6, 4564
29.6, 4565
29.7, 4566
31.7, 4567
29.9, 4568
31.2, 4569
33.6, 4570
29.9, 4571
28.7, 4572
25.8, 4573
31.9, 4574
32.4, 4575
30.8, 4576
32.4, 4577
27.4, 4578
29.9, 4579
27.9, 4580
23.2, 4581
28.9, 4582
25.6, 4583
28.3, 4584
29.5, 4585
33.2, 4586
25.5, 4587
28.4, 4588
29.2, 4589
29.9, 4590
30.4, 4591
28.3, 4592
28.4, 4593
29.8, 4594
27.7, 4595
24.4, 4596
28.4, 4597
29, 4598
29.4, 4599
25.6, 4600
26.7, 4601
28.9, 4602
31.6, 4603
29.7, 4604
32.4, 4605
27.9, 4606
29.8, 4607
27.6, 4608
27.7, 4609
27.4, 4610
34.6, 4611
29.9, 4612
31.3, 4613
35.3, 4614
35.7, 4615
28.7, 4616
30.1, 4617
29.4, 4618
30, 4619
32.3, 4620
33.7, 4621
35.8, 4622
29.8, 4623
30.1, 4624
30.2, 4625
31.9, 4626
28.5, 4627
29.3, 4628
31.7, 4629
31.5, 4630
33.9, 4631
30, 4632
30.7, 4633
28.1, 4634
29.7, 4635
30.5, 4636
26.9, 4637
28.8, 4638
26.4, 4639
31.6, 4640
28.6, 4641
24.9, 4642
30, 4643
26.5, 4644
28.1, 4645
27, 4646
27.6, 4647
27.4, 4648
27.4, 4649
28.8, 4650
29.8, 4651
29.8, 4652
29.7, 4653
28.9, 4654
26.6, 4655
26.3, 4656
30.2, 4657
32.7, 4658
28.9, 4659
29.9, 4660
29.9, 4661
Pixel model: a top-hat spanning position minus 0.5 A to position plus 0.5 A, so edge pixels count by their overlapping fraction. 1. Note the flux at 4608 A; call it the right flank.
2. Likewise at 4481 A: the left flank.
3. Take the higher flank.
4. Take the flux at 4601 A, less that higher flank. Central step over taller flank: -4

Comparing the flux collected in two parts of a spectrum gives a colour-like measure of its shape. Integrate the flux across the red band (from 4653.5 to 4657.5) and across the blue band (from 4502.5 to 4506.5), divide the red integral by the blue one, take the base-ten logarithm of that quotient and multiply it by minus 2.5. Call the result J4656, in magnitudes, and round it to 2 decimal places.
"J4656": 0.10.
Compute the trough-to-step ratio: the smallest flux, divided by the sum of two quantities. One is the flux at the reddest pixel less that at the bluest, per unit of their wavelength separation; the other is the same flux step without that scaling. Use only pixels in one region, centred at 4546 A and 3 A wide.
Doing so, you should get -20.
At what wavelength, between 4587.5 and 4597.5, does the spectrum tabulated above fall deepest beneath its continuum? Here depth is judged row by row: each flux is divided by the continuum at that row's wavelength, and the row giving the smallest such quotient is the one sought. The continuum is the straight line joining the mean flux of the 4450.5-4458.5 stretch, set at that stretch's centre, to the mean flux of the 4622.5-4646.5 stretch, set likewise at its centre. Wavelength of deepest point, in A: 4596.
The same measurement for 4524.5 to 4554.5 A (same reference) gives 4527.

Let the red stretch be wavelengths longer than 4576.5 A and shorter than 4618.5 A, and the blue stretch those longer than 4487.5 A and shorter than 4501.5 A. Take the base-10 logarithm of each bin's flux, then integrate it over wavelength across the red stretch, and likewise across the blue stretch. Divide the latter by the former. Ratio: 0.33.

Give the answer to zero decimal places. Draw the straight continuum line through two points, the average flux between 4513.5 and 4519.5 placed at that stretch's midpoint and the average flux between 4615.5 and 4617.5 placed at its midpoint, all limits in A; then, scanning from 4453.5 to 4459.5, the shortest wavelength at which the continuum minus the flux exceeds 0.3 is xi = 4454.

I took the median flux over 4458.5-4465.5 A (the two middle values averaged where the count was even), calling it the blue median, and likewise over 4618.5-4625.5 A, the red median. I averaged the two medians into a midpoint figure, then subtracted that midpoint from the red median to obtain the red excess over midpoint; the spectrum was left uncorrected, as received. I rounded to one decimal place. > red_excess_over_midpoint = 2.3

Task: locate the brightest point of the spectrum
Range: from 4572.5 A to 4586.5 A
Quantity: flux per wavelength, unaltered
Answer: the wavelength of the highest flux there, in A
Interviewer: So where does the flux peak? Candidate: 4586 A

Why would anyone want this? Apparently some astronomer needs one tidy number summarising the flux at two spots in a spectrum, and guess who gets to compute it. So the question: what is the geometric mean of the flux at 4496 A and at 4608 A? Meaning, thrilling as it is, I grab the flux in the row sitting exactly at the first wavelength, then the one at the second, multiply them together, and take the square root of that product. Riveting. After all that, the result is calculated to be 27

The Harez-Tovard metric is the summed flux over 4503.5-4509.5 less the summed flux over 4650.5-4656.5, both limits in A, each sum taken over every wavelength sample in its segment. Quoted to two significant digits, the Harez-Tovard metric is 11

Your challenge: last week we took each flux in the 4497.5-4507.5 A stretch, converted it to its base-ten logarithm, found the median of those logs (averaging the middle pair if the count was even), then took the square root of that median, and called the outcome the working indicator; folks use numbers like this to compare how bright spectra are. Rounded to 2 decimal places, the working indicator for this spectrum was 1.21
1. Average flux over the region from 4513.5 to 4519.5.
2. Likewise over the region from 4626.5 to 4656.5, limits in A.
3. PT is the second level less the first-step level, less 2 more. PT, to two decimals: -1.98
